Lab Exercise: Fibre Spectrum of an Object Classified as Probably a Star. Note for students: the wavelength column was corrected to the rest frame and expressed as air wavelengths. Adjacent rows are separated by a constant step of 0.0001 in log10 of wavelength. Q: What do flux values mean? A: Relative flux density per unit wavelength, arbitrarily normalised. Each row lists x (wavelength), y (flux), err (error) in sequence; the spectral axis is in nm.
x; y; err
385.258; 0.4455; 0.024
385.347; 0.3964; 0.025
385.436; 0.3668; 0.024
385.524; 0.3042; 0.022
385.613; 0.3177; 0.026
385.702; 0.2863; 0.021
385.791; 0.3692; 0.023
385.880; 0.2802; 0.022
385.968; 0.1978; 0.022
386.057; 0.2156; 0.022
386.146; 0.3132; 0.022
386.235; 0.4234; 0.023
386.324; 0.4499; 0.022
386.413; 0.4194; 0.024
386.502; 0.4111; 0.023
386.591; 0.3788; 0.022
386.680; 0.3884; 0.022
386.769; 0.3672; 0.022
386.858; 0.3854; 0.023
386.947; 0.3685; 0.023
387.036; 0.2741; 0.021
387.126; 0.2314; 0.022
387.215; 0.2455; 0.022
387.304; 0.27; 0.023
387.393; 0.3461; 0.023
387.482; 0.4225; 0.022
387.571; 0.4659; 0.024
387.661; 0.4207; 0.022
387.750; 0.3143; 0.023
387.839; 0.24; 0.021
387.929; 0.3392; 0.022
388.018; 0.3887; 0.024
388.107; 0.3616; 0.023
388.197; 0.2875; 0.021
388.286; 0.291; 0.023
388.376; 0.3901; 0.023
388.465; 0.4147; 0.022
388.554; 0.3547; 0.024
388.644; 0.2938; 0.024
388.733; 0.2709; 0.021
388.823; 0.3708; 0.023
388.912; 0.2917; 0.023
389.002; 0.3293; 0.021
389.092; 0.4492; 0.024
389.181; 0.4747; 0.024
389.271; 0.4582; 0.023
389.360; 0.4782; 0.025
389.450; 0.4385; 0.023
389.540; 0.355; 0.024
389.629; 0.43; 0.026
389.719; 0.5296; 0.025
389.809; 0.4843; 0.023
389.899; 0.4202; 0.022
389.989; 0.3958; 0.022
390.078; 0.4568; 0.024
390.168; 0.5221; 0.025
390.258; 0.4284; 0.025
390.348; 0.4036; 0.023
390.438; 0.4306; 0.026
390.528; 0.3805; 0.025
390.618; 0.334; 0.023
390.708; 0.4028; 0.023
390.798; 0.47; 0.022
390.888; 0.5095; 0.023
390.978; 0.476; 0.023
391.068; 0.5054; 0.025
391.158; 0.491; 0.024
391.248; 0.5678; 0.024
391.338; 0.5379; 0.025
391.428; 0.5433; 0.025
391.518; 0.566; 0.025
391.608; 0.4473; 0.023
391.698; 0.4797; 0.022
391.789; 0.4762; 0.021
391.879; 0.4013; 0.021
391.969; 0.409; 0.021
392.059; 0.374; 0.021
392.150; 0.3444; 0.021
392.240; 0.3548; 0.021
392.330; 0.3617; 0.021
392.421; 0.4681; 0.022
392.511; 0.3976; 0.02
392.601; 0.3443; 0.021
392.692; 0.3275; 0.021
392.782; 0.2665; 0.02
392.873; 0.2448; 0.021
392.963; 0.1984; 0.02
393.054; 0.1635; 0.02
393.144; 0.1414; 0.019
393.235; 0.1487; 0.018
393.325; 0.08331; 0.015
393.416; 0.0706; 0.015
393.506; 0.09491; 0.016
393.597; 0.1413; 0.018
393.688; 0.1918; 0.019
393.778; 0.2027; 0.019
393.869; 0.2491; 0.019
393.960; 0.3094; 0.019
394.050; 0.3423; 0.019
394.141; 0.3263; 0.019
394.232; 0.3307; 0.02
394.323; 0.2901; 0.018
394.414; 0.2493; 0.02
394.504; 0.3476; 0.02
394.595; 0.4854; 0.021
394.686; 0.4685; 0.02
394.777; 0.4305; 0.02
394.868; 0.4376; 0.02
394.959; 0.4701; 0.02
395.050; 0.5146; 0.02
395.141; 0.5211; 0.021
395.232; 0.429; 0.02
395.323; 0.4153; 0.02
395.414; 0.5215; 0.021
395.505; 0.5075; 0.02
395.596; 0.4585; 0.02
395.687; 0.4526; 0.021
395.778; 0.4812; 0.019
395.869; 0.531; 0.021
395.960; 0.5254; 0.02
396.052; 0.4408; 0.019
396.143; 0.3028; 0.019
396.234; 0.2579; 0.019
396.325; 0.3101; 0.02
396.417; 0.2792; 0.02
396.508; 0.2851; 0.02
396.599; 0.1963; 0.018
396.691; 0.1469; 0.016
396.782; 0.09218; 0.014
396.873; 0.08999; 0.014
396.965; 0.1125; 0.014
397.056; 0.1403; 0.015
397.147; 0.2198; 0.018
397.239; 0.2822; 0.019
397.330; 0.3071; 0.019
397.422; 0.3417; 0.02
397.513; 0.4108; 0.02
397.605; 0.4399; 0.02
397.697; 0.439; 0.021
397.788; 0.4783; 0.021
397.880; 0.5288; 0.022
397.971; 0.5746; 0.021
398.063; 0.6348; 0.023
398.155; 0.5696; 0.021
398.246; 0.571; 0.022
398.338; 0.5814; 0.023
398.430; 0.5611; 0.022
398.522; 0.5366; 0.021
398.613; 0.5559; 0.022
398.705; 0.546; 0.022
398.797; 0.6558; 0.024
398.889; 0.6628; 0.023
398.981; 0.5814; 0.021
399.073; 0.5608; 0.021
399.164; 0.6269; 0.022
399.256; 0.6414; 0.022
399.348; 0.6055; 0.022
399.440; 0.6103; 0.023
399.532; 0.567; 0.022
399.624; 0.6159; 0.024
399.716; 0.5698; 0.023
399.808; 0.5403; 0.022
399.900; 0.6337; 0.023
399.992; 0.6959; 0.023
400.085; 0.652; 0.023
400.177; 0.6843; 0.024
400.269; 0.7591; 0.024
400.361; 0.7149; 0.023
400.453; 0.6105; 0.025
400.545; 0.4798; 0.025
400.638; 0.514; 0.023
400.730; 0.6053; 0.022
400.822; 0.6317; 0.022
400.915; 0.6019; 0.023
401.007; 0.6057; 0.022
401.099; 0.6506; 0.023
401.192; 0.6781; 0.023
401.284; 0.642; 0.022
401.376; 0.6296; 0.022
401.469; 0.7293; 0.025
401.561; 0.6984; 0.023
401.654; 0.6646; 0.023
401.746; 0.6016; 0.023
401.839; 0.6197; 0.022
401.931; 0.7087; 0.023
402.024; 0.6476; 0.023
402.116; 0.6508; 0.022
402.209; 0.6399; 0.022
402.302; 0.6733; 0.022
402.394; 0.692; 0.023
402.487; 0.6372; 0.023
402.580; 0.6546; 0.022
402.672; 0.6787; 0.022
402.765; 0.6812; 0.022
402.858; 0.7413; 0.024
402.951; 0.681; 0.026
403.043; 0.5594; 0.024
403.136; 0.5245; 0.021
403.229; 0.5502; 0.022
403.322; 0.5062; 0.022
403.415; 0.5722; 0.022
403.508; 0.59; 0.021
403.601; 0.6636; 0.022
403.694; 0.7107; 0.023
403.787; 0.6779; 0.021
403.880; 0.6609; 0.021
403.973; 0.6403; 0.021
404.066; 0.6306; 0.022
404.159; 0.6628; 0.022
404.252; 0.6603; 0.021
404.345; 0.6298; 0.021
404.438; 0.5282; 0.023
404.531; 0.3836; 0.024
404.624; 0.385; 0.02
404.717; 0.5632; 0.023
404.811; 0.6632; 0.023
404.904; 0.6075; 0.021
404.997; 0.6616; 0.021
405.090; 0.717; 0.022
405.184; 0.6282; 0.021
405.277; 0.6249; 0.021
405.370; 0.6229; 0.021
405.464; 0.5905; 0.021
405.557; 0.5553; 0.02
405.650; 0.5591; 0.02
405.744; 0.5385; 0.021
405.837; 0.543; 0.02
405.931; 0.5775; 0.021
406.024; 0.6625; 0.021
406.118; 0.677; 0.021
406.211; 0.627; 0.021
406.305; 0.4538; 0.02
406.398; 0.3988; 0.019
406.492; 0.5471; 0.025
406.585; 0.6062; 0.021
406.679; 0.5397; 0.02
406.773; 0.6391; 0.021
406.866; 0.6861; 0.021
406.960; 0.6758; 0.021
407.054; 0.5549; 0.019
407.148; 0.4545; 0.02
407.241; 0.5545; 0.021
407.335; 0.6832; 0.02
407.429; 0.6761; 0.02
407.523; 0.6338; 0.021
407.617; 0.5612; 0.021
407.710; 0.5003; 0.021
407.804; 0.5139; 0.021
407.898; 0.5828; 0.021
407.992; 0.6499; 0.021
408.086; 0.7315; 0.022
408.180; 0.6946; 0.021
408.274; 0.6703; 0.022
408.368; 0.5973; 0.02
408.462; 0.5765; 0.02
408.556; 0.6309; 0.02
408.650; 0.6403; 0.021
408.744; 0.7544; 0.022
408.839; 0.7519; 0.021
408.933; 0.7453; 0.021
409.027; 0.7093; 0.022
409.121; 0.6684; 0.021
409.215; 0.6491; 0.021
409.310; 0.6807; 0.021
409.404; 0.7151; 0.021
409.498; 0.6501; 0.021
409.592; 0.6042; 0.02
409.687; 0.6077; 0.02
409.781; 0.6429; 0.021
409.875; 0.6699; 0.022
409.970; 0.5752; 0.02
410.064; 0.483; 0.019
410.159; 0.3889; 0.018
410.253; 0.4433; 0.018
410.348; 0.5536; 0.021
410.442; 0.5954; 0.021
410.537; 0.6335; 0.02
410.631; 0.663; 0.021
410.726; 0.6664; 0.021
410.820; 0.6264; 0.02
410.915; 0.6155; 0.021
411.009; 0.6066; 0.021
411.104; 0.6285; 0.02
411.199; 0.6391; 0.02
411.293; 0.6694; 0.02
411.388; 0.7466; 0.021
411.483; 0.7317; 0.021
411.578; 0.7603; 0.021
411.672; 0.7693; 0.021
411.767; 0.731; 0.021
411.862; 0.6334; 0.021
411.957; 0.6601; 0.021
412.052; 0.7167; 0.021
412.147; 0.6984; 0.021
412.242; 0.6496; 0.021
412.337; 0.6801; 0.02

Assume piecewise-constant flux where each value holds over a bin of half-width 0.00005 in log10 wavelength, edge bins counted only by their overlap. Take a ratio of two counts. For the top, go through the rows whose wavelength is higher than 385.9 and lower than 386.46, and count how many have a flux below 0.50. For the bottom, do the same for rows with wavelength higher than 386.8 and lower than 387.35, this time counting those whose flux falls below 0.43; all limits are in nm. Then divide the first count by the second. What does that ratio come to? 1.0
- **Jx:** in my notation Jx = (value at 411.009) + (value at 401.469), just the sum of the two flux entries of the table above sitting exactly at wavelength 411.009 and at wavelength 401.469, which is 1.34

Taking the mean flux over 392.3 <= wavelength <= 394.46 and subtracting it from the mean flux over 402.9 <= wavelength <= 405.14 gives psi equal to 0.35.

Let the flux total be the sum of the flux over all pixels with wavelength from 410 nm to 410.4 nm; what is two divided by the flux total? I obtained 1.07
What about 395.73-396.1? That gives 1.01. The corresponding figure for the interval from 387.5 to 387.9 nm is 1.39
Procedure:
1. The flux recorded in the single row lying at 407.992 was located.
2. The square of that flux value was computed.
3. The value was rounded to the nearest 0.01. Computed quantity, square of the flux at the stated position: 0.42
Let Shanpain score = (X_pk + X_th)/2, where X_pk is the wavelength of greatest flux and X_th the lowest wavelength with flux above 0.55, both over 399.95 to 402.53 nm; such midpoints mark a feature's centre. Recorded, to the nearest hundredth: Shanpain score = 400.13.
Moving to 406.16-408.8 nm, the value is 407.48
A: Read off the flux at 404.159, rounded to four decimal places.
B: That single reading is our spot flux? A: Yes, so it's 0.6628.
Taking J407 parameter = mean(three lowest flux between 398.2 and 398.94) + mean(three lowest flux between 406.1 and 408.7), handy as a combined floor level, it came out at 1.0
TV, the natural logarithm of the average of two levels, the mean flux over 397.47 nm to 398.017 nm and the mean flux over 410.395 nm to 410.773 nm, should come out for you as -0.58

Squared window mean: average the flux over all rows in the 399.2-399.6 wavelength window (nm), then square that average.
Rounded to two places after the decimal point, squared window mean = 0.37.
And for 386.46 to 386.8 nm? 0.15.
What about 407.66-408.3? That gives 0.38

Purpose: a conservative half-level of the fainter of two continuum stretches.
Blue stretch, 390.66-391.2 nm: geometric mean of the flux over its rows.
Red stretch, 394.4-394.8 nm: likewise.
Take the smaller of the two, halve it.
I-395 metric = 0.19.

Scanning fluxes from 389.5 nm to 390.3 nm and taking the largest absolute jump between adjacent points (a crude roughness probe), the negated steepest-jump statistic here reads -0.100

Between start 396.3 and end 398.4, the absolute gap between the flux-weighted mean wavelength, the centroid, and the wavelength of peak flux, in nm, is 0.48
